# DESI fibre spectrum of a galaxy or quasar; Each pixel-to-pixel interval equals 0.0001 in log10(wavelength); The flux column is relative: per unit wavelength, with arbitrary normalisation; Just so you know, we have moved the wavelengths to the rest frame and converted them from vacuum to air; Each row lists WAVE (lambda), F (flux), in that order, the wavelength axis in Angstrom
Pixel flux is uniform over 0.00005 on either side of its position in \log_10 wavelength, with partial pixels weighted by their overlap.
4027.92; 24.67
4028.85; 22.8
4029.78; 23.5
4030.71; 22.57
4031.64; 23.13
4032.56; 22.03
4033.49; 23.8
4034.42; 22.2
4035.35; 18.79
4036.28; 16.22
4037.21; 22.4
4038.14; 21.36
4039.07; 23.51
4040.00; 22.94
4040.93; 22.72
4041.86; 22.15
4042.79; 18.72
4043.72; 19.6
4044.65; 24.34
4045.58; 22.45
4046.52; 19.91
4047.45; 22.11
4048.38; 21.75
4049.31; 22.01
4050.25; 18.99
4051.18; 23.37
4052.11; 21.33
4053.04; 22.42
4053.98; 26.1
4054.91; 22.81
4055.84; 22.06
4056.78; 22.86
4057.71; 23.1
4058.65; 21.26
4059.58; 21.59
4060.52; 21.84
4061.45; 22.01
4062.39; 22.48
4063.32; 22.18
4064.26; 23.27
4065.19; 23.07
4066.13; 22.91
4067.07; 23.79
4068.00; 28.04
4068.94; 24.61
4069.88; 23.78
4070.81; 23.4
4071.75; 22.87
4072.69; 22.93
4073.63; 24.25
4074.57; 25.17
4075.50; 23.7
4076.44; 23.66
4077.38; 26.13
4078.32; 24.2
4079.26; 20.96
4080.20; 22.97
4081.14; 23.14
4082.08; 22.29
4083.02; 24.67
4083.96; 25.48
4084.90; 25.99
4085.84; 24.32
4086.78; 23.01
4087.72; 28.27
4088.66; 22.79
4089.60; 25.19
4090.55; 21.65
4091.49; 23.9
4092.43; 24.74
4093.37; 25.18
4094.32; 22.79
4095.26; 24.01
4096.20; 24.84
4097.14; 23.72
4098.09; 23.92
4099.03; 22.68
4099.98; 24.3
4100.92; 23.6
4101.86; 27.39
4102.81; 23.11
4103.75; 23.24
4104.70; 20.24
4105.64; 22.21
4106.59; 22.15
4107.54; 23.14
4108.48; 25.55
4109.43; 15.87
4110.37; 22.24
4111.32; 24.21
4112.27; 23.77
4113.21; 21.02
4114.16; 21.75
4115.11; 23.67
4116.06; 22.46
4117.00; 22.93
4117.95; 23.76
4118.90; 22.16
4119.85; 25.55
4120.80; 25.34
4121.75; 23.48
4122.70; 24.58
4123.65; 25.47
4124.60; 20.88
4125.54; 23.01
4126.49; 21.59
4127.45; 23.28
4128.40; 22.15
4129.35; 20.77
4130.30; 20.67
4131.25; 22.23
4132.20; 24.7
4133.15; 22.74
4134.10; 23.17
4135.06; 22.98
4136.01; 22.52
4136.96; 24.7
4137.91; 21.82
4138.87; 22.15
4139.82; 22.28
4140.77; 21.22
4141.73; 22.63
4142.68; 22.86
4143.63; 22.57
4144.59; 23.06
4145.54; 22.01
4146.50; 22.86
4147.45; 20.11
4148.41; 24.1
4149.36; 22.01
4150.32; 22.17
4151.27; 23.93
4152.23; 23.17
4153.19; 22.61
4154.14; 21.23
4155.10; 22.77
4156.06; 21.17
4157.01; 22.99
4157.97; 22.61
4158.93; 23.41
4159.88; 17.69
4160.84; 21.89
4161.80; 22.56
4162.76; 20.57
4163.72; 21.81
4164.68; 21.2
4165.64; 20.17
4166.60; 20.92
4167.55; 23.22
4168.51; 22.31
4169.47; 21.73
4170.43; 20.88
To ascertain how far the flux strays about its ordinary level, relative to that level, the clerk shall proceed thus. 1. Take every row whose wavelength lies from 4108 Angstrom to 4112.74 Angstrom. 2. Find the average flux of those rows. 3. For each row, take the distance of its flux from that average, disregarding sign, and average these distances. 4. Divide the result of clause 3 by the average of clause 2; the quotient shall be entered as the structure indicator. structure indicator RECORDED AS 0.117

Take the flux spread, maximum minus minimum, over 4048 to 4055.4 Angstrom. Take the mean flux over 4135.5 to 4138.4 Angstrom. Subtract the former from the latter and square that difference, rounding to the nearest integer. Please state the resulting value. 253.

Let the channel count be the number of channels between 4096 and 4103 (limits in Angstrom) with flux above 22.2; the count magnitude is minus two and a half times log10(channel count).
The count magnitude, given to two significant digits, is -2.3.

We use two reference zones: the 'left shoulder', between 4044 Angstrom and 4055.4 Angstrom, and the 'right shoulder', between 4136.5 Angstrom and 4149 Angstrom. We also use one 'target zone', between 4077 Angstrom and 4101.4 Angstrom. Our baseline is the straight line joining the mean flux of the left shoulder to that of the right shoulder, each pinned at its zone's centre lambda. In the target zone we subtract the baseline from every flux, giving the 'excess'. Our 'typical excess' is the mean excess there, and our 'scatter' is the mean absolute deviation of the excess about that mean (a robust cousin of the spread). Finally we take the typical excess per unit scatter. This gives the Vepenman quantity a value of 1.4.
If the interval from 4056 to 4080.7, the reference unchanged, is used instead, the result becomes 1.0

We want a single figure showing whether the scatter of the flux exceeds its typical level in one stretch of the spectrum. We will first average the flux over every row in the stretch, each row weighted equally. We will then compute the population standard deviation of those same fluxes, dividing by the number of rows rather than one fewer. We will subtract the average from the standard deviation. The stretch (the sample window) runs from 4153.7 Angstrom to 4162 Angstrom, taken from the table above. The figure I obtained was -20.2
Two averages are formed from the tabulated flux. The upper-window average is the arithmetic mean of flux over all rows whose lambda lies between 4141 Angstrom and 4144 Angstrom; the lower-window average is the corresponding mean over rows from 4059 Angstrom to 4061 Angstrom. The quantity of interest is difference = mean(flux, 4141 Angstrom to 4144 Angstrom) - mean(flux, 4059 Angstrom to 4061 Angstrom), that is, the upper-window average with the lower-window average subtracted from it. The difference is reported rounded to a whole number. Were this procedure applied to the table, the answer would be 1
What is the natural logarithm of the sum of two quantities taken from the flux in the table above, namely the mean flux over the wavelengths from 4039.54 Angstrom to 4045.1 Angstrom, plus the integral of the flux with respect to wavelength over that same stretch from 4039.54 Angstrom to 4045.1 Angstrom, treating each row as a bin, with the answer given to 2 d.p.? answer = 4.96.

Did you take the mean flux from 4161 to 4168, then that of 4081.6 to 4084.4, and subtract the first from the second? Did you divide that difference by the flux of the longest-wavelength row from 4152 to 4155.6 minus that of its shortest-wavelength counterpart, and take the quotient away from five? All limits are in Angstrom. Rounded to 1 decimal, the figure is 11.6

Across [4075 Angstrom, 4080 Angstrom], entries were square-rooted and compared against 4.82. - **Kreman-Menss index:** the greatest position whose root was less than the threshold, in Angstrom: 4079.26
